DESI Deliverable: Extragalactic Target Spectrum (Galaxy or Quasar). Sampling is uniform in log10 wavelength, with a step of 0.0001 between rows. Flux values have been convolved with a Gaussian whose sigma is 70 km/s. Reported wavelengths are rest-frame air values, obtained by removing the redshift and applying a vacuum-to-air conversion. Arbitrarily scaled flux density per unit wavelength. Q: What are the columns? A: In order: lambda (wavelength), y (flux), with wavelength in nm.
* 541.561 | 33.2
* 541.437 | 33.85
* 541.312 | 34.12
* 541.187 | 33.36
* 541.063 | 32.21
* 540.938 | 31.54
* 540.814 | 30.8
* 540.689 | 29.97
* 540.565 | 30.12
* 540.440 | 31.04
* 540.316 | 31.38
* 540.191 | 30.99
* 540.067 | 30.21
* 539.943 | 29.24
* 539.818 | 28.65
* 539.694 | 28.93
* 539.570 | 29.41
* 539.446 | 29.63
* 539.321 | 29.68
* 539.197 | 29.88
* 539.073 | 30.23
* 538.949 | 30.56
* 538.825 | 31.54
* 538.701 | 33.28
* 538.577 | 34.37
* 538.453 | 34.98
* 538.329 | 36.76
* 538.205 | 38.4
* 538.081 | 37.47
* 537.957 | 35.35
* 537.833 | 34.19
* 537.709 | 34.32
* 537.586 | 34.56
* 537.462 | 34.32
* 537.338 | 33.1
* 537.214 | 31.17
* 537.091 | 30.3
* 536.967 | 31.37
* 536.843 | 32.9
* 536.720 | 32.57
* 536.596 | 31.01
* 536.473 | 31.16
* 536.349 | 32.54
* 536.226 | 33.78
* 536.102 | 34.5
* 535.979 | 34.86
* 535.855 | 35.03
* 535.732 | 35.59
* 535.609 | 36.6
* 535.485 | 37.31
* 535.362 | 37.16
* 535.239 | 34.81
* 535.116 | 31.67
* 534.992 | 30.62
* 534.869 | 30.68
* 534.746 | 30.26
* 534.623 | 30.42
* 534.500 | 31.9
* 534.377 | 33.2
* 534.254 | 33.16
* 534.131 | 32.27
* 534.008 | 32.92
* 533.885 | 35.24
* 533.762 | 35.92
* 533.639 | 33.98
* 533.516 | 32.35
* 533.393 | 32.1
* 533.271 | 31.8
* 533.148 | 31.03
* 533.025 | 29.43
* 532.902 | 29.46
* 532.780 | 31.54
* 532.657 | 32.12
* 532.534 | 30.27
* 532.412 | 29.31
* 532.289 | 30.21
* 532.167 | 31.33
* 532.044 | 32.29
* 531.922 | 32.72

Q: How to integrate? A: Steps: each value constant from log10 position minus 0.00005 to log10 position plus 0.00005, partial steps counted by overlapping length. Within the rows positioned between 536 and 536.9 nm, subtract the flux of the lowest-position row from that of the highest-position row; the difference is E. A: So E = -2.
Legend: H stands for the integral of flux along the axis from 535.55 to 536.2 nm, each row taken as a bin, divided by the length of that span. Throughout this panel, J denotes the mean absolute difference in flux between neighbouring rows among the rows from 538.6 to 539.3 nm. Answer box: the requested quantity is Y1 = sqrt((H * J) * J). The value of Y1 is 5.0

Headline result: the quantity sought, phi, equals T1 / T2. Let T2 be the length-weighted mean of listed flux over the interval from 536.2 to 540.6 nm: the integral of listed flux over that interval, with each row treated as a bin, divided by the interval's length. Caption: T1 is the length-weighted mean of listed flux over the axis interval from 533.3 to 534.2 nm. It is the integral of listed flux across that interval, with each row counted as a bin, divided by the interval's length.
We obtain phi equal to 1.04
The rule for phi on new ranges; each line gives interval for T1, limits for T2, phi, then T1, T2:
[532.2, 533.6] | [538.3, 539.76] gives 0.98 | 30.9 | 31.5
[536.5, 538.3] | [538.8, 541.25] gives 1.11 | 33.7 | 30.5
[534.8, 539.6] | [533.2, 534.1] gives 1.00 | 33.3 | 33.4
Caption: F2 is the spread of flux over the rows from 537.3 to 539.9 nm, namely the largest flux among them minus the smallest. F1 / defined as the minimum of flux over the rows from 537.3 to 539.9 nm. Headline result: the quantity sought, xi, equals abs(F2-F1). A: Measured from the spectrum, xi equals 18.9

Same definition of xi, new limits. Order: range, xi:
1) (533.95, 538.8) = 22.1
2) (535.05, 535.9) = 26.0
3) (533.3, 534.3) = 28.3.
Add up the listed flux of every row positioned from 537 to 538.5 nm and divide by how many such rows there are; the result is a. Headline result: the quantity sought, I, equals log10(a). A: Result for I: 1.539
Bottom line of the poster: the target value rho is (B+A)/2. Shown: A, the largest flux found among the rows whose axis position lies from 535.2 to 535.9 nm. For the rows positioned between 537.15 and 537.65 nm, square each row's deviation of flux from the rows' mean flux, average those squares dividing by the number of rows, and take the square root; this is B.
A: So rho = 19.3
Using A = 37.31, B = 1.3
